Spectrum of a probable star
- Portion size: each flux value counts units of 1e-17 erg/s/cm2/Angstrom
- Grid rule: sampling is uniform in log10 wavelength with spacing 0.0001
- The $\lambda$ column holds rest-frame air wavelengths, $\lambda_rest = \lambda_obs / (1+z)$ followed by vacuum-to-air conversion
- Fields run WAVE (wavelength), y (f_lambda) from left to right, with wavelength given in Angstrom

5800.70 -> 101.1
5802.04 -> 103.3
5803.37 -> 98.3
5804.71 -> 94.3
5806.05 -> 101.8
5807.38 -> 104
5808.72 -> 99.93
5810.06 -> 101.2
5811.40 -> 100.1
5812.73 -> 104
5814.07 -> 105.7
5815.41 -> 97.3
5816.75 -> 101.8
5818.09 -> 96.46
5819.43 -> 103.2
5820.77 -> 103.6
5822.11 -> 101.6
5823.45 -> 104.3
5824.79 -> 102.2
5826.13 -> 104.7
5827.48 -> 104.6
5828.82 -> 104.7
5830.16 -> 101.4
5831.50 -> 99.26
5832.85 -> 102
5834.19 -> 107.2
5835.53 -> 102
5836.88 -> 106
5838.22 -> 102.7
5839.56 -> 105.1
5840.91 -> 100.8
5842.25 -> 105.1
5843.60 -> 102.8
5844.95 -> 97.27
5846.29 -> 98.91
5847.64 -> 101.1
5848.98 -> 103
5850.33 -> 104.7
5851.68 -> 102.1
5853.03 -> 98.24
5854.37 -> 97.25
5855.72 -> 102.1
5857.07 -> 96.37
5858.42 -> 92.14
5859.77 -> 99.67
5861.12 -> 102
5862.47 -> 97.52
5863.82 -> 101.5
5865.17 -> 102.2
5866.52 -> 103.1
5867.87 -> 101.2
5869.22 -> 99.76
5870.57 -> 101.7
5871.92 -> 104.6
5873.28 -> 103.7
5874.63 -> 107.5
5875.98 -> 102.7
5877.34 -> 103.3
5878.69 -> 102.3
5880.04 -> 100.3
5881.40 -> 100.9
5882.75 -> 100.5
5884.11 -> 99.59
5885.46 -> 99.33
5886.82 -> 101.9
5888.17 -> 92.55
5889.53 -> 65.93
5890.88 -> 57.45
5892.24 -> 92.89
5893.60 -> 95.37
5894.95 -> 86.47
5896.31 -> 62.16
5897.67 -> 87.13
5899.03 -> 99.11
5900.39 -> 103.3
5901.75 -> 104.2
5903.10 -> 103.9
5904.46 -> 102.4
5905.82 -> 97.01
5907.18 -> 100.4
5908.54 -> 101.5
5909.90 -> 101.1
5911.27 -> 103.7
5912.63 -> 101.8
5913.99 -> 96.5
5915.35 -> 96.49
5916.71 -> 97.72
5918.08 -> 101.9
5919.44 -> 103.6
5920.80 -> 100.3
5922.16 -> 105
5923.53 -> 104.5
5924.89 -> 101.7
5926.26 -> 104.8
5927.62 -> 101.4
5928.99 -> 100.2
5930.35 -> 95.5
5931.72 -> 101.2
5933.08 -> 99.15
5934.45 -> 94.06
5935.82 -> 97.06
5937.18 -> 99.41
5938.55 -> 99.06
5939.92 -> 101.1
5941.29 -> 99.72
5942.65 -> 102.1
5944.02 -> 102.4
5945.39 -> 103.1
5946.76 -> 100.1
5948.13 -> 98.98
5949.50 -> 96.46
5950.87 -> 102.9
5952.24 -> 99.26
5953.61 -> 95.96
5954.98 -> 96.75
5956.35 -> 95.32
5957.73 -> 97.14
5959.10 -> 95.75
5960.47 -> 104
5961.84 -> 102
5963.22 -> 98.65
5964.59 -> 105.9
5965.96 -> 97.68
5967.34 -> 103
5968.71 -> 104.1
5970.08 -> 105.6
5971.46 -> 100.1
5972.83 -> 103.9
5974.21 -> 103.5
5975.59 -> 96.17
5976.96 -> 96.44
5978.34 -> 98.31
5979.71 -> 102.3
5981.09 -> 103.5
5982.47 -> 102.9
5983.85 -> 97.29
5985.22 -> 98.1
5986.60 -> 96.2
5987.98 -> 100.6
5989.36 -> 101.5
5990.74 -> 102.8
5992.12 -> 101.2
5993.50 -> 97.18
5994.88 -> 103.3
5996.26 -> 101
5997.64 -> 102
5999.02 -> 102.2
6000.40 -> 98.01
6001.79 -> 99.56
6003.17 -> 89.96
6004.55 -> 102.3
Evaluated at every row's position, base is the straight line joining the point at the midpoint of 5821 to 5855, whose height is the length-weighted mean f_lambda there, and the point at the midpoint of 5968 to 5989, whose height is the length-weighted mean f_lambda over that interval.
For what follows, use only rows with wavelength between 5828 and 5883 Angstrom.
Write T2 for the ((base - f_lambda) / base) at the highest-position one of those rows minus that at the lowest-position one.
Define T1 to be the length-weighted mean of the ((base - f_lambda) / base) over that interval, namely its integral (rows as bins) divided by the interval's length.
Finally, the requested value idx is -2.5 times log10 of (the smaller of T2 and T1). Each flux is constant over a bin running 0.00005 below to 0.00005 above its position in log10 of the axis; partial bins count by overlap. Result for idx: 5.7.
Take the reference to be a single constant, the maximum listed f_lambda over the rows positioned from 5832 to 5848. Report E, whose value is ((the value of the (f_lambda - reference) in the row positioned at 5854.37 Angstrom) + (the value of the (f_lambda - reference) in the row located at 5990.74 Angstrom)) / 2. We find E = -7.2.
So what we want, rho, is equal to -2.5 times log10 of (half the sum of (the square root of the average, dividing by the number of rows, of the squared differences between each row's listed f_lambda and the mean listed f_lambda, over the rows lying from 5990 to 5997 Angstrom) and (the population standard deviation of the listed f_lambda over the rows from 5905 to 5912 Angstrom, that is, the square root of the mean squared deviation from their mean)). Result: -0.84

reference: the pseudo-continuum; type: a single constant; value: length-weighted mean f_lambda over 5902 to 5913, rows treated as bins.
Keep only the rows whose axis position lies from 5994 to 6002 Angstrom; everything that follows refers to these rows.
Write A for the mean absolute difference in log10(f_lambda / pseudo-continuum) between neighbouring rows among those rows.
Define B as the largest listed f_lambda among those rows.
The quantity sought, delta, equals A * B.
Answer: 0.8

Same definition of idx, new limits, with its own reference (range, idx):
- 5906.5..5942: 6.5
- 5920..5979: 5.3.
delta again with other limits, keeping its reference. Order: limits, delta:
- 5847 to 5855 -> 1.0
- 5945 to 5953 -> 1.5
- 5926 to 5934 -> 1.6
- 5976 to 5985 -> 1.2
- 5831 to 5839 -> 1.8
